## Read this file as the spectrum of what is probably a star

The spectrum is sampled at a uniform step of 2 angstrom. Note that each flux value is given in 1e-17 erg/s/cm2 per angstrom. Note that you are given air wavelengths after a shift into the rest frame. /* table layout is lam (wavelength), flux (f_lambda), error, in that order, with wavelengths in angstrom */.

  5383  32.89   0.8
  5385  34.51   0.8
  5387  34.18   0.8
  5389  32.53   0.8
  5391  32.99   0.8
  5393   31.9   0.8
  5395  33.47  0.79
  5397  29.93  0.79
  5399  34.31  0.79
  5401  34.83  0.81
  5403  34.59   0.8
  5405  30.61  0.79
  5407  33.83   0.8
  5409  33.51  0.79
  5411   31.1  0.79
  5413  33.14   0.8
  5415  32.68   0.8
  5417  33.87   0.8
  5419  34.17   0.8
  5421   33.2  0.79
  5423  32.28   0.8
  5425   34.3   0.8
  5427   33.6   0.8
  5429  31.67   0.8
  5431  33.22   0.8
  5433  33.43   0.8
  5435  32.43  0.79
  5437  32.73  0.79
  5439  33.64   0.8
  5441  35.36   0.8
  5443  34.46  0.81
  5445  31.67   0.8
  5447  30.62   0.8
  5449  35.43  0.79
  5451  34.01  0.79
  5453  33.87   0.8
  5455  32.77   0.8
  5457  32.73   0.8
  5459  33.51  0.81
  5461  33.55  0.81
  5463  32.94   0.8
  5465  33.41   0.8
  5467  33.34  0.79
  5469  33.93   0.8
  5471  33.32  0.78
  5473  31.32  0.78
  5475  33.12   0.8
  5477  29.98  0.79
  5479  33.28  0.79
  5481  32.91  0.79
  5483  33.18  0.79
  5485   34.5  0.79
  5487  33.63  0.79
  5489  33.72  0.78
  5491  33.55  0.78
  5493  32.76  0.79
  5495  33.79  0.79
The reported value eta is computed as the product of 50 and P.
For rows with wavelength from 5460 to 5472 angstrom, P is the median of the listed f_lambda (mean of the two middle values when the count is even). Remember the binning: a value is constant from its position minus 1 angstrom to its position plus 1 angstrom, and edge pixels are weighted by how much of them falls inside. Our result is 1669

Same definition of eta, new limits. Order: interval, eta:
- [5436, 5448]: 1659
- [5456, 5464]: 1661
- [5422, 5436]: 1661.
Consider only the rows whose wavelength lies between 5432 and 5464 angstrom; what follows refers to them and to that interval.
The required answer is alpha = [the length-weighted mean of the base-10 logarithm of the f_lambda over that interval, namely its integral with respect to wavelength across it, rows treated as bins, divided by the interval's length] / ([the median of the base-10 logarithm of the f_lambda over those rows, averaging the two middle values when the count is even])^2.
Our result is 0.655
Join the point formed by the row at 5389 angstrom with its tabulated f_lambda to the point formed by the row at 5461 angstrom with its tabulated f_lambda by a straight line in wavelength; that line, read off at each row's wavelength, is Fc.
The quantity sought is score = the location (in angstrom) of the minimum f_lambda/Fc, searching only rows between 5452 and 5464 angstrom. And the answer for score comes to 5457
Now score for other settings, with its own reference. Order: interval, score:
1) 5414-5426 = 5423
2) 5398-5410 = 5405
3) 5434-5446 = 5445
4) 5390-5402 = 5397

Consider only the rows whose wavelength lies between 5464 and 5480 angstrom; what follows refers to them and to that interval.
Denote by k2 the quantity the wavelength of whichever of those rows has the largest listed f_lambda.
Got 5469 angstrom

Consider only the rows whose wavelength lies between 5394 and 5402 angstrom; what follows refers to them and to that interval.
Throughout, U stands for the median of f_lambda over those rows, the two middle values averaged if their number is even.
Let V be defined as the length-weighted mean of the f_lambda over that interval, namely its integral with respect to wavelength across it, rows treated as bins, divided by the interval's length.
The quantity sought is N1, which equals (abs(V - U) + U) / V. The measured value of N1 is 1.05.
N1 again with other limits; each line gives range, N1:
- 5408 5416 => 1.02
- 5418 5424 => 1.00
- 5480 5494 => 1.01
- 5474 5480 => 1.06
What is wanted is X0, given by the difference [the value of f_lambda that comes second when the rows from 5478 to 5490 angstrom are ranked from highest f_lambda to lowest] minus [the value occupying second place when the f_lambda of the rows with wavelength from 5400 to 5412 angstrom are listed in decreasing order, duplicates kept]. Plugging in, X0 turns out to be -0.9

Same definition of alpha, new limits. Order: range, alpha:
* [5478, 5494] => 0.656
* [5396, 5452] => 0.654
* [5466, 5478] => 0.653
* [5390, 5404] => 0.654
